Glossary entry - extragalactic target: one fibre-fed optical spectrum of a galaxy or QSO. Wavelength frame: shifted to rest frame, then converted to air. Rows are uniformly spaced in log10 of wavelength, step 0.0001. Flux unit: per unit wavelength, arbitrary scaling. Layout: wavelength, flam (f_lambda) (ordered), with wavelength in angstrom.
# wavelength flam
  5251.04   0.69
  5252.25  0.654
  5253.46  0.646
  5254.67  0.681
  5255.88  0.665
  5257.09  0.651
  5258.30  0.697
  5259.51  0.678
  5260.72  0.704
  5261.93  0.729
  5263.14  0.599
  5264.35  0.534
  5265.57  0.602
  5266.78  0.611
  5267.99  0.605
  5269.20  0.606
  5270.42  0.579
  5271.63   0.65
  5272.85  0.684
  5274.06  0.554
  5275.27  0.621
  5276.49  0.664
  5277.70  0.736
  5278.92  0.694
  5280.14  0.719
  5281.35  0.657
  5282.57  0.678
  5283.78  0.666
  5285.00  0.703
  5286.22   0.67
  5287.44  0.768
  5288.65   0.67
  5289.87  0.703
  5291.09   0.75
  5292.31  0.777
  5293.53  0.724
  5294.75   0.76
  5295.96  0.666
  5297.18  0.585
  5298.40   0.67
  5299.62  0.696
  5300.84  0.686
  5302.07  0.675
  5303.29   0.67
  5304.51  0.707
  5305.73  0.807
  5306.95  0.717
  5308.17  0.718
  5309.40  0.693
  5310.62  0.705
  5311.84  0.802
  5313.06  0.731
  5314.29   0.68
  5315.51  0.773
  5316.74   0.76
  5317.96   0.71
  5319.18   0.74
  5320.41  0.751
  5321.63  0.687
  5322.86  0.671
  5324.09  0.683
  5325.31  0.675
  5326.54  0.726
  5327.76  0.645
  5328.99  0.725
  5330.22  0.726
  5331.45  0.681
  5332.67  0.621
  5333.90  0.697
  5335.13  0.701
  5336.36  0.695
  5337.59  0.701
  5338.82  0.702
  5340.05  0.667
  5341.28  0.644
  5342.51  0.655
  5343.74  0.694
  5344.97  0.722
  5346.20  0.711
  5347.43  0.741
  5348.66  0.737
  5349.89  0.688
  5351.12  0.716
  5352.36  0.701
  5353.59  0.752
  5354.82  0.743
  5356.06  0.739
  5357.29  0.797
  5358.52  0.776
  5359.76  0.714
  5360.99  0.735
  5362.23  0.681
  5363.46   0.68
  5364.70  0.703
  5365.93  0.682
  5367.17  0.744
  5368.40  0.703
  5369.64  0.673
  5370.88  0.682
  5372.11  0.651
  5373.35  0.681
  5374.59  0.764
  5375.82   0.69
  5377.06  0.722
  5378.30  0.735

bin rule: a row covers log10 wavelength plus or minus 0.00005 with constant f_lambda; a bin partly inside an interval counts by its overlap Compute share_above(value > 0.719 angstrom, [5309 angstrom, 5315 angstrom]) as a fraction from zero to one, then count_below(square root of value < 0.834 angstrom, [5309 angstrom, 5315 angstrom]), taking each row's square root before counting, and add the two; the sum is 2.4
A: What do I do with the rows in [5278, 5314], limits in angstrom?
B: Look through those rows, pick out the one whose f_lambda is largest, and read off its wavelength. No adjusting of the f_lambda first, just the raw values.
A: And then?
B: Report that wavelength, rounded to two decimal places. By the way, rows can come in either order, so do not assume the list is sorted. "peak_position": 5305.73 angstrom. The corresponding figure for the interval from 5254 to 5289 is 5287.44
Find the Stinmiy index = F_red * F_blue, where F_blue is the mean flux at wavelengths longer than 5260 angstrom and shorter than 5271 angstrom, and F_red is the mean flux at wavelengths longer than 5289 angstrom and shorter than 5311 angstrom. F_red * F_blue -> 0.437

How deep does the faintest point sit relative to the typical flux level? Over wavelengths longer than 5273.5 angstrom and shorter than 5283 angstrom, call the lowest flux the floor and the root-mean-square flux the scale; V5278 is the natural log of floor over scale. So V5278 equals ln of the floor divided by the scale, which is -0.19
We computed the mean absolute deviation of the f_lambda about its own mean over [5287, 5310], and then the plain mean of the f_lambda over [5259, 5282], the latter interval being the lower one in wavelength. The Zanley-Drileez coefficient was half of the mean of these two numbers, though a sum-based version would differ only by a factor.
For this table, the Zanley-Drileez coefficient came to 0.170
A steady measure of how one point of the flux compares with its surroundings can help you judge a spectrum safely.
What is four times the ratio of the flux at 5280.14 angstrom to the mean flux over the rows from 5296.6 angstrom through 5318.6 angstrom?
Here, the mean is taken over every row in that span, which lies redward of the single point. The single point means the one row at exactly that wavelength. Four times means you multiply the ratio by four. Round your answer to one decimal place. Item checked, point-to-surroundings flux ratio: 4.0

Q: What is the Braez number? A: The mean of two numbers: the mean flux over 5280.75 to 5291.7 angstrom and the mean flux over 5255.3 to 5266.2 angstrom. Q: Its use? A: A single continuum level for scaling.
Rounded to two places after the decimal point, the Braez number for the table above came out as 0.67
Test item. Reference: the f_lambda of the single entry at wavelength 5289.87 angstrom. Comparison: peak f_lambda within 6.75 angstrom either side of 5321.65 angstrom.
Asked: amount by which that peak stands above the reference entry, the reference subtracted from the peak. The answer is 0.070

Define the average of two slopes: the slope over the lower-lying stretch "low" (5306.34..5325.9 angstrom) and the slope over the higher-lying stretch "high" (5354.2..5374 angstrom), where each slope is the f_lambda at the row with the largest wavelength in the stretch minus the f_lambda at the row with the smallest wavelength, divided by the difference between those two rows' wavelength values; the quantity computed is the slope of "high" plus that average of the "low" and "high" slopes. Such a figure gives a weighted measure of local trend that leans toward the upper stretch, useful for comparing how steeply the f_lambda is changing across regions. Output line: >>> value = -0.0062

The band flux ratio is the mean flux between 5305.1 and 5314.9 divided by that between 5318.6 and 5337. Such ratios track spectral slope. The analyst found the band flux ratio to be 1.05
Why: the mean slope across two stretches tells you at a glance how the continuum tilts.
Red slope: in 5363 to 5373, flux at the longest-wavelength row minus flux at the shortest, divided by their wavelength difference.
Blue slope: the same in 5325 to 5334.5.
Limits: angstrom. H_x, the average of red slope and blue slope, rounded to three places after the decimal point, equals 0.000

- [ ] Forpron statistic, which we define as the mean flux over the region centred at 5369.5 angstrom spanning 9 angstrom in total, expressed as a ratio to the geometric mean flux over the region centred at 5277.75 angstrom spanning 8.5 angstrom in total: 1.04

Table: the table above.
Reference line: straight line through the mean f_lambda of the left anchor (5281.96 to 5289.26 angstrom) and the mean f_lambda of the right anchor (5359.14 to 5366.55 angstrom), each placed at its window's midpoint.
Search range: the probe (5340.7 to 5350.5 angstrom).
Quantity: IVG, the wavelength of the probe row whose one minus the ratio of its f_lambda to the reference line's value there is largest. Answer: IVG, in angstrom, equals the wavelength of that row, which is 5341.28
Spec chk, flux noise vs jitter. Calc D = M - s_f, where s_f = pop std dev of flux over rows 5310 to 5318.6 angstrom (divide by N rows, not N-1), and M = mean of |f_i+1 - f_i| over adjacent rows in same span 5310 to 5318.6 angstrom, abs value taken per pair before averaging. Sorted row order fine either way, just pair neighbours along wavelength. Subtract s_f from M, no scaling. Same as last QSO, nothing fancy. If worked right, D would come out 0.023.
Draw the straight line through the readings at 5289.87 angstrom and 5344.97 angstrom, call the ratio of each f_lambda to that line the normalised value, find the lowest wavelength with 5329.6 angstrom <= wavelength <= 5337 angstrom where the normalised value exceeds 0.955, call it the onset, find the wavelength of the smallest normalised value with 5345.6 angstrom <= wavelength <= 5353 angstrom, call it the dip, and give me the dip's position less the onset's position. 19.7 angstrom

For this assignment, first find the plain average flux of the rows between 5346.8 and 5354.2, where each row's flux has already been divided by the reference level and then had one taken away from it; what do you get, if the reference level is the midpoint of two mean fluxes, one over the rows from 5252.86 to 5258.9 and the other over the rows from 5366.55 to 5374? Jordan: 0.065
